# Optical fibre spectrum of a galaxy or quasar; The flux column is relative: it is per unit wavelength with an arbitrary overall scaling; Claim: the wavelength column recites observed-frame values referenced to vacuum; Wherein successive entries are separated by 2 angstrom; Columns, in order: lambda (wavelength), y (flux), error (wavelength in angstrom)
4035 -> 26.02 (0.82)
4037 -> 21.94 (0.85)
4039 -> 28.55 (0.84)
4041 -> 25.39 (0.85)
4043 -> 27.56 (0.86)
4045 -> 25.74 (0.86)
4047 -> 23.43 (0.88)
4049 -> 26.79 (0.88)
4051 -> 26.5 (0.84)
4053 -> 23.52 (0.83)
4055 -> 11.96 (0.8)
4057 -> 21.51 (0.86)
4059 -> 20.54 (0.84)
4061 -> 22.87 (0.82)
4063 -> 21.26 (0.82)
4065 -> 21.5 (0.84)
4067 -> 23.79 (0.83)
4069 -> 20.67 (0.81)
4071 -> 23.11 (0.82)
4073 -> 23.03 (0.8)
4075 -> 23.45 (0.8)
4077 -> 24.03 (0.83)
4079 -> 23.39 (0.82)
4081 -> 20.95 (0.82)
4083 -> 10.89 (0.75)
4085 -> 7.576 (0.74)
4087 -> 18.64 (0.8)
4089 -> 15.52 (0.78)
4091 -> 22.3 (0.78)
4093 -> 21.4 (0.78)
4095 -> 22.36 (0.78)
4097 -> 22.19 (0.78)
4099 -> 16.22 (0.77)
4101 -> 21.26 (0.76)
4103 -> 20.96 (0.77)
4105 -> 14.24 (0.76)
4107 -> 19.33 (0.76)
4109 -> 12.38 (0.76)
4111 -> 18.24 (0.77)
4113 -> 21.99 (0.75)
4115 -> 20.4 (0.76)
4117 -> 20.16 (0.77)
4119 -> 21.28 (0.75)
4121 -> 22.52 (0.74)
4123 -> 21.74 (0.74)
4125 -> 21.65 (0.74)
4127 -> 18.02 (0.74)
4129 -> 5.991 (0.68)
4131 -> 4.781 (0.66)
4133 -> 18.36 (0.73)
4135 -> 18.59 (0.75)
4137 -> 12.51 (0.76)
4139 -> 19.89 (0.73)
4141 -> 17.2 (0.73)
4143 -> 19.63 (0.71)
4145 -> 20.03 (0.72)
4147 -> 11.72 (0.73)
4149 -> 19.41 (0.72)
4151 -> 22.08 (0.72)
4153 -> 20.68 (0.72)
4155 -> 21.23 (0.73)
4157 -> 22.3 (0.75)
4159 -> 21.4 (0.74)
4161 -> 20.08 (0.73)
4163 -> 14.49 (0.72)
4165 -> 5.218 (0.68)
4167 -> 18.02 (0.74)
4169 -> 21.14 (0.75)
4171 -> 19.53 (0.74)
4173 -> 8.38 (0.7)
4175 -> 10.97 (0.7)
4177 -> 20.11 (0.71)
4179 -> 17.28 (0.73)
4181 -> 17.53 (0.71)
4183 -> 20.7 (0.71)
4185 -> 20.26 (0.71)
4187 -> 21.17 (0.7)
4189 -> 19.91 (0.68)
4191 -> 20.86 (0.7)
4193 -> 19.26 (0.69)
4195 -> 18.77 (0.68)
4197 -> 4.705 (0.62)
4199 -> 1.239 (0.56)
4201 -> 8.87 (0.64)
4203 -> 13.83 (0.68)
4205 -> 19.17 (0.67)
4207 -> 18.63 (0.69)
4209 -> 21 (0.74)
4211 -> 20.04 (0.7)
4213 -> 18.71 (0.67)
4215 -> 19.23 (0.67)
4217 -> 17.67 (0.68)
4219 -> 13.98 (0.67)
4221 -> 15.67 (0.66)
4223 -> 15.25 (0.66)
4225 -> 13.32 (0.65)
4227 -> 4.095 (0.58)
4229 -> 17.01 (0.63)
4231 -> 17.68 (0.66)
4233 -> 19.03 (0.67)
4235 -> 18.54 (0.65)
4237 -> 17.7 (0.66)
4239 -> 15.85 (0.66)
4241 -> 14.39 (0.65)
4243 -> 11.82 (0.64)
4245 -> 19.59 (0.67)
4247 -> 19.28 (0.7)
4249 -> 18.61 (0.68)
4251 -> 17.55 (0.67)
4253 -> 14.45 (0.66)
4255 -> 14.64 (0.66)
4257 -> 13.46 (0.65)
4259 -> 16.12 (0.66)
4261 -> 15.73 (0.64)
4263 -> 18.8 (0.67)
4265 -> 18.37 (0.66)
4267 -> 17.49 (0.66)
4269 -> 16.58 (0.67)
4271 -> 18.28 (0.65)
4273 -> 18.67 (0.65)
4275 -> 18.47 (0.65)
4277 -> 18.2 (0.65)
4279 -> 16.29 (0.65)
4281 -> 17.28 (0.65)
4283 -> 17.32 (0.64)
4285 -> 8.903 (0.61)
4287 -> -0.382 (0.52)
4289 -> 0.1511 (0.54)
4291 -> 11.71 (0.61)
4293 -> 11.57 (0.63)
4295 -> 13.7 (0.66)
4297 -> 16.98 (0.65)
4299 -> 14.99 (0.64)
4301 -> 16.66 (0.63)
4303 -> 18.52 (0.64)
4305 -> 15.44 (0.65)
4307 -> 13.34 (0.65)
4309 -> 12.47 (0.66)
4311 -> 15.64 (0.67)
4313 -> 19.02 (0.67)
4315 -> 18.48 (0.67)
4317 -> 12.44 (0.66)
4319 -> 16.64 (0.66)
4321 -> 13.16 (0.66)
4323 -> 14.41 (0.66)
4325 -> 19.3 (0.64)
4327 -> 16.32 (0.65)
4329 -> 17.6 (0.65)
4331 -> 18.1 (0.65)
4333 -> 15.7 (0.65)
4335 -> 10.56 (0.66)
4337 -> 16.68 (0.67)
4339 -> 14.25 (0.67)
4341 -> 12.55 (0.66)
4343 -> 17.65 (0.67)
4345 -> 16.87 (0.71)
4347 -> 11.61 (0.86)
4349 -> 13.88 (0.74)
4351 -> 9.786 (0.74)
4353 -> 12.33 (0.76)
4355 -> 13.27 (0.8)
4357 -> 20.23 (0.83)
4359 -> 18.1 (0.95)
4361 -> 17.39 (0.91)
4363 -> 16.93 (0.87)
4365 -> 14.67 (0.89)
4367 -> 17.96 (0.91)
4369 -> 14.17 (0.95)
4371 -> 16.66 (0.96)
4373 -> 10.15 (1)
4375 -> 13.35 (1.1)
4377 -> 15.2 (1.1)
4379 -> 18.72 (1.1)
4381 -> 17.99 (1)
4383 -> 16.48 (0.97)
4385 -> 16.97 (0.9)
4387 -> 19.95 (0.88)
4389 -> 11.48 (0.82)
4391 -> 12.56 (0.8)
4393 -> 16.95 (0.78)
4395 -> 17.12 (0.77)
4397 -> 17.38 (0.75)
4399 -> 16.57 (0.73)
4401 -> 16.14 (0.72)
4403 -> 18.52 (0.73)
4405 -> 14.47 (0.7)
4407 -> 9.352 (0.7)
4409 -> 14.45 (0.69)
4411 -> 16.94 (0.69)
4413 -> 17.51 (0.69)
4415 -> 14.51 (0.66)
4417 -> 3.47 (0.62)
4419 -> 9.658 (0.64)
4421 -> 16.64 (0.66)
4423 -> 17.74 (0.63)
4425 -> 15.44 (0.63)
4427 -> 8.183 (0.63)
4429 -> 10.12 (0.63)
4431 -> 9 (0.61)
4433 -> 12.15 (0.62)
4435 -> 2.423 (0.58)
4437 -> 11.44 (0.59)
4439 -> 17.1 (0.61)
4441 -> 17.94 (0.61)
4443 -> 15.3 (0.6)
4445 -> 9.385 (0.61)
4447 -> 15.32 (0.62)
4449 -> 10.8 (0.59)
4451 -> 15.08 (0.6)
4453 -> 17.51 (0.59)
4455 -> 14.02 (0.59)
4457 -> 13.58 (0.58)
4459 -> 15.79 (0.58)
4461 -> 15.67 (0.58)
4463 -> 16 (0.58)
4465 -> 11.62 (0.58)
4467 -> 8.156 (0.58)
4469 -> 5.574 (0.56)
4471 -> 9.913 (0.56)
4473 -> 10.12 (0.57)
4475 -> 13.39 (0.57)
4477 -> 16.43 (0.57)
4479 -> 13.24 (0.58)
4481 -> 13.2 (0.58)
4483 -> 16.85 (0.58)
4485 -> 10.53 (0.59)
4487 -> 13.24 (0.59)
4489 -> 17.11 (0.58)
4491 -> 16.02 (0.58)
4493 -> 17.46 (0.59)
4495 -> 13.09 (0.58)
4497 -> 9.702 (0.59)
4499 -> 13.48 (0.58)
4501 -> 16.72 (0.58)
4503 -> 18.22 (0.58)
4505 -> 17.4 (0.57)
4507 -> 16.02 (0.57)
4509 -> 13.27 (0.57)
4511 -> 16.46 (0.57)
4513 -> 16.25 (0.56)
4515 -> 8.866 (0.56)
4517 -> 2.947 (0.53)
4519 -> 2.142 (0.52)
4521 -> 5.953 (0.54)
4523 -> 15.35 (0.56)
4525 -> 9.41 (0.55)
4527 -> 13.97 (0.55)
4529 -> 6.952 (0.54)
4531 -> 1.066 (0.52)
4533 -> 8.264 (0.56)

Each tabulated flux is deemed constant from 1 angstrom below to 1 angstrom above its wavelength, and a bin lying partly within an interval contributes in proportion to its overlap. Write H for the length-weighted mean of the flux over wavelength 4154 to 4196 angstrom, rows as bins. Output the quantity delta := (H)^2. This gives 325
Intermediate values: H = 18.0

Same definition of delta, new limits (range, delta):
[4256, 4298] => 209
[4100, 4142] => 313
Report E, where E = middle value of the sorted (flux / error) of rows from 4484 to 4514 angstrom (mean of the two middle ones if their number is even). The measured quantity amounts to 28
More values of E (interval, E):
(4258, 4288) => 27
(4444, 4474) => 23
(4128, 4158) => 27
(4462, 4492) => 23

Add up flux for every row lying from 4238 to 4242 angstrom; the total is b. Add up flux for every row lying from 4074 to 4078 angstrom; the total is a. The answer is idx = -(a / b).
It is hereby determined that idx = -1.57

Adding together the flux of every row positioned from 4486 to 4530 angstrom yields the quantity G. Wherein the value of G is 280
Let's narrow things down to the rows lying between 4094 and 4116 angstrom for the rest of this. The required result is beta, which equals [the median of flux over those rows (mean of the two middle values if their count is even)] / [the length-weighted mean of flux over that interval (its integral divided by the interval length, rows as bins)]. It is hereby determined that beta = 1.071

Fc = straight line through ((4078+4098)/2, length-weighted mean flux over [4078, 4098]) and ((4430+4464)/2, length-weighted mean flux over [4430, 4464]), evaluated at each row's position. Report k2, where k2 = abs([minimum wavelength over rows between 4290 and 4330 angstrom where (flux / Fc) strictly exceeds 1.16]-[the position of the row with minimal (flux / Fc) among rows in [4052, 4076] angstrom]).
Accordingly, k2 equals 248 angstrom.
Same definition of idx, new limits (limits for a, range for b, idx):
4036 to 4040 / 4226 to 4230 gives -2.39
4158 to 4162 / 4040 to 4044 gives -0.78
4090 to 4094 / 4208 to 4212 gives -1.06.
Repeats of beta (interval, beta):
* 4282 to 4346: 1.089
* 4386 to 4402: 1.046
